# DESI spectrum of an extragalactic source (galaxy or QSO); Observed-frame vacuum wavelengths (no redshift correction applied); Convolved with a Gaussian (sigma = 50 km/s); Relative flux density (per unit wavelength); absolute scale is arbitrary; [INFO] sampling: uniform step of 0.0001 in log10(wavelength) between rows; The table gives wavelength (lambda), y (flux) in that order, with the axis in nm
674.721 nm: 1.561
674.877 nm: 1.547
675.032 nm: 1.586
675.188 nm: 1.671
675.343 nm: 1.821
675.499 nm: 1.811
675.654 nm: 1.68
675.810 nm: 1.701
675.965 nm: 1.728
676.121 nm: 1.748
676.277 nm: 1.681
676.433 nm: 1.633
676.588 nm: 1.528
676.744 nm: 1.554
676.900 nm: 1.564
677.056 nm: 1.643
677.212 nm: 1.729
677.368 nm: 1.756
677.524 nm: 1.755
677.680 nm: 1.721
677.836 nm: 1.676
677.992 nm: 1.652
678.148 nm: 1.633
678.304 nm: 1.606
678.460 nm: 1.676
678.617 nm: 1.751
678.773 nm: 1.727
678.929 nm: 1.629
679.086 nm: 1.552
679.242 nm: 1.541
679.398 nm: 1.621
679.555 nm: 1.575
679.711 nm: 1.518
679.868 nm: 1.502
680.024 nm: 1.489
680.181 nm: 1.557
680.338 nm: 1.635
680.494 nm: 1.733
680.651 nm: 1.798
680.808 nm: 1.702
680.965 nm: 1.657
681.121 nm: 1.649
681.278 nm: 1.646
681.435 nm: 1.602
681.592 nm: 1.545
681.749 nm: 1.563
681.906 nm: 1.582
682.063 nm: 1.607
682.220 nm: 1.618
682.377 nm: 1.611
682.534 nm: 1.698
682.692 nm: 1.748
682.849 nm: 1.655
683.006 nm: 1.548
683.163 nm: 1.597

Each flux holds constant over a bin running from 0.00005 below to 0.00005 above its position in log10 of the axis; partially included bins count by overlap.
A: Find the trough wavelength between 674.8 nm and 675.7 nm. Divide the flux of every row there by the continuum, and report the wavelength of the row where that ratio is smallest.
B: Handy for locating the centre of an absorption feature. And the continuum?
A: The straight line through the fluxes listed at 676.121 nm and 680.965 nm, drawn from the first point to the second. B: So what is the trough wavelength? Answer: 674.877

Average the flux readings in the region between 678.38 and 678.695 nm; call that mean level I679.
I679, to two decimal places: 1.71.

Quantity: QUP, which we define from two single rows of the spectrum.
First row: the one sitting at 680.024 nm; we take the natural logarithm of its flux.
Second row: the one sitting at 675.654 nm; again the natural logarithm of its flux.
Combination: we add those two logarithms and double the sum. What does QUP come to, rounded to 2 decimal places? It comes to 1.83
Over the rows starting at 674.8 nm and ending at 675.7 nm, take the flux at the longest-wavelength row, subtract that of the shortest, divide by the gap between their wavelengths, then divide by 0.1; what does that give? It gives 1.7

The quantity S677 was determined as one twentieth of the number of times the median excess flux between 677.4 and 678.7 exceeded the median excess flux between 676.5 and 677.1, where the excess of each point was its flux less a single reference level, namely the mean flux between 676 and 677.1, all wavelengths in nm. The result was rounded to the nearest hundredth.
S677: -0.04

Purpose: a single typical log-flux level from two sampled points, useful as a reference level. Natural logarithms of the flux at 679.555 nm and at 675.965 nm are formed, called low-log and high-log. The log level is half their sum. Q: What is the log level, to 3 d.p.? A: 0.501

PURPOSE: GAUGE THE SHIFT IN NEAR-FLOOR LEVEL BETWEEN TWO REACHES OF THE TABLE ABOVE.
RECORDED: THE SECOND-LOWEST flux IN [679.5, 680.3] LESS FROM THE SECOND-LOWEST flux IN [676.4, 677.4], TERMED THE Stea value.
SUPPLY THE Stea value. 0.05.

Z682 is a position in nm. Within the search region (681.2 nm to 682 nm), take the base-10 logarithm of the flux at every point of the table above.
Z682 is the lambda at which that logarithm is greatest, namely 681.278 nm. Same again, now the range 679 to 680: 679.398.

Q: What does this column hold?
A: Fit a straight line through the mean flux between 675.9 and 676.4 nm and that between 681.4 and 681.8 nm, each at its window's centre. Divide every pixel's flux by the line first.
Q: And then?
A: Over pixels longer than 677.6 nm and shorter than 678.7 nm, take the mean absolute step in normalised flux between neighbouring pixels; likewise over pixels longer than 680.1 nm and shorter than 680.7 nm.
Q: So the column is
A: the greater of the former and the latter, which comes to 0.053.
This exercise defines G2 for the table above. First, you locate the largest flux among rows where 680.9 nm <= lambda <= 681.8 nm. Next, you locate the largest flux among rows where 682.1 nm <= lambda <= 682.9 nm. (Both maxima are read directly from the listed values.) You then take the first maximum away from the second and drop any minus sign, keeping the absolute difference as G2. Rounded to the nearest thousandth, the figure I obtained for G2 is 0.091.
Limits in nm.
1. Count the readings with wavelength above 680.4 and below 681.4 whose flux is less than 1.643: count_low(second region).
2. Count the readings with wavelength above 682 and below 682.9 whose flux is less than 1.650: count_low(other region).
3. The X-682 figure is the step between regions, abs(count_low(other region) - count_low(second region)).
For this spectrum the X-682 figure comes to 3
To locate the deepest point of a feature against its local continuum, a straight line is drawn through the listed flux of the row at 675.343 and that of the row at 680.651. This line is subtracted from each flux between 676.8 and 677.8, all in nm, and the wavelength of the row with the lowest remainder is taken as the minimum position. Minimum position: 676.900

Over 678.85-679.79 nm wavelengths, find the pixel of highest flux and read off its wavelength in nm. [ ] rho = 678.929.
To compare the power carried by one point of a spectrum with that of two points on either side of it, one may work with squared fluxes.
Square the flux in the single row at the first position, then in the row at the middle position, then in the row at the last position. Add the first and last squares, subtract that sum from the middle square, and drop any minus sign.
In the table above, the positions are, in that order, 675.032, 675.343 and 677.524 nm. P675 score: 2.3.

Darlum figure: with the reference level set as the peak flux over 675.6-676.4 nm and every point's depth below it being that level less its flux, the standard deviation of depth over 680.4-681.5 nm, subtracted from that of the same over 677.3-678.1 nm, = -0.019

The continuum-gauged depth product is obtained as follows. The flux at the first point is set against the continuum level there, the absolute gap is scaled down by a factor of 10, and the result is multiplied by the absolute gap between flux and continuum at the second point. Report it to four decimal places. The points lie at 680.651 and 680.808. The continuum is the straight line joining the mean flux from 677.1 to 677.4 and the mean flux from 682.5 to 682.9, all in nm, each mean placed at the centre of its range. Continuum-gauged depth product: 0.0001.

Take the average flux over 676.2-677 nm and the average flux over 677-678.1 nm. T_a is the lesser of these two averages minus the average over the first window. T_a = 0.000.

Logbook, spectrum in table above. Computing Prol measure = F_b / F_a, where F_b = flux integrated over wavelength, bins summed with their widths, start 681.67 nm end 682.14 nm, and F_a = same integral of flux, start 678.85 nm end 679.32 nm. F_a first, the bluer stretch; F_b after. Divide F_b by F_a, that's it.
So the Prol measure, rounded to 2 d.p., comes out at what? 1.01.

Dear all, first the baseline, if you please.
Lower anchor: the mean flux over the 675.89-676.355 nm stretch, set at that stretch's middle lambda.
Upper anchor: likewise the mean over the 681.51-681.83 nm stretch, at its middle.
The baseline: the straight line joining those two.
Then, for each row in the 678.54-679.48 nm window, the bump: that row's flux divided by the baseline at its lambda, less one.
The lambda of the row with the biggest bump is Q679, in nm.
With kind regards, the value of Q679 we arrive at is 678.617 nm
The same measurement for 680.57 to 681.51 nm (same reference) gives 680.651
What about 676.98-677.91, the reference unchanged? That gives 677.524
